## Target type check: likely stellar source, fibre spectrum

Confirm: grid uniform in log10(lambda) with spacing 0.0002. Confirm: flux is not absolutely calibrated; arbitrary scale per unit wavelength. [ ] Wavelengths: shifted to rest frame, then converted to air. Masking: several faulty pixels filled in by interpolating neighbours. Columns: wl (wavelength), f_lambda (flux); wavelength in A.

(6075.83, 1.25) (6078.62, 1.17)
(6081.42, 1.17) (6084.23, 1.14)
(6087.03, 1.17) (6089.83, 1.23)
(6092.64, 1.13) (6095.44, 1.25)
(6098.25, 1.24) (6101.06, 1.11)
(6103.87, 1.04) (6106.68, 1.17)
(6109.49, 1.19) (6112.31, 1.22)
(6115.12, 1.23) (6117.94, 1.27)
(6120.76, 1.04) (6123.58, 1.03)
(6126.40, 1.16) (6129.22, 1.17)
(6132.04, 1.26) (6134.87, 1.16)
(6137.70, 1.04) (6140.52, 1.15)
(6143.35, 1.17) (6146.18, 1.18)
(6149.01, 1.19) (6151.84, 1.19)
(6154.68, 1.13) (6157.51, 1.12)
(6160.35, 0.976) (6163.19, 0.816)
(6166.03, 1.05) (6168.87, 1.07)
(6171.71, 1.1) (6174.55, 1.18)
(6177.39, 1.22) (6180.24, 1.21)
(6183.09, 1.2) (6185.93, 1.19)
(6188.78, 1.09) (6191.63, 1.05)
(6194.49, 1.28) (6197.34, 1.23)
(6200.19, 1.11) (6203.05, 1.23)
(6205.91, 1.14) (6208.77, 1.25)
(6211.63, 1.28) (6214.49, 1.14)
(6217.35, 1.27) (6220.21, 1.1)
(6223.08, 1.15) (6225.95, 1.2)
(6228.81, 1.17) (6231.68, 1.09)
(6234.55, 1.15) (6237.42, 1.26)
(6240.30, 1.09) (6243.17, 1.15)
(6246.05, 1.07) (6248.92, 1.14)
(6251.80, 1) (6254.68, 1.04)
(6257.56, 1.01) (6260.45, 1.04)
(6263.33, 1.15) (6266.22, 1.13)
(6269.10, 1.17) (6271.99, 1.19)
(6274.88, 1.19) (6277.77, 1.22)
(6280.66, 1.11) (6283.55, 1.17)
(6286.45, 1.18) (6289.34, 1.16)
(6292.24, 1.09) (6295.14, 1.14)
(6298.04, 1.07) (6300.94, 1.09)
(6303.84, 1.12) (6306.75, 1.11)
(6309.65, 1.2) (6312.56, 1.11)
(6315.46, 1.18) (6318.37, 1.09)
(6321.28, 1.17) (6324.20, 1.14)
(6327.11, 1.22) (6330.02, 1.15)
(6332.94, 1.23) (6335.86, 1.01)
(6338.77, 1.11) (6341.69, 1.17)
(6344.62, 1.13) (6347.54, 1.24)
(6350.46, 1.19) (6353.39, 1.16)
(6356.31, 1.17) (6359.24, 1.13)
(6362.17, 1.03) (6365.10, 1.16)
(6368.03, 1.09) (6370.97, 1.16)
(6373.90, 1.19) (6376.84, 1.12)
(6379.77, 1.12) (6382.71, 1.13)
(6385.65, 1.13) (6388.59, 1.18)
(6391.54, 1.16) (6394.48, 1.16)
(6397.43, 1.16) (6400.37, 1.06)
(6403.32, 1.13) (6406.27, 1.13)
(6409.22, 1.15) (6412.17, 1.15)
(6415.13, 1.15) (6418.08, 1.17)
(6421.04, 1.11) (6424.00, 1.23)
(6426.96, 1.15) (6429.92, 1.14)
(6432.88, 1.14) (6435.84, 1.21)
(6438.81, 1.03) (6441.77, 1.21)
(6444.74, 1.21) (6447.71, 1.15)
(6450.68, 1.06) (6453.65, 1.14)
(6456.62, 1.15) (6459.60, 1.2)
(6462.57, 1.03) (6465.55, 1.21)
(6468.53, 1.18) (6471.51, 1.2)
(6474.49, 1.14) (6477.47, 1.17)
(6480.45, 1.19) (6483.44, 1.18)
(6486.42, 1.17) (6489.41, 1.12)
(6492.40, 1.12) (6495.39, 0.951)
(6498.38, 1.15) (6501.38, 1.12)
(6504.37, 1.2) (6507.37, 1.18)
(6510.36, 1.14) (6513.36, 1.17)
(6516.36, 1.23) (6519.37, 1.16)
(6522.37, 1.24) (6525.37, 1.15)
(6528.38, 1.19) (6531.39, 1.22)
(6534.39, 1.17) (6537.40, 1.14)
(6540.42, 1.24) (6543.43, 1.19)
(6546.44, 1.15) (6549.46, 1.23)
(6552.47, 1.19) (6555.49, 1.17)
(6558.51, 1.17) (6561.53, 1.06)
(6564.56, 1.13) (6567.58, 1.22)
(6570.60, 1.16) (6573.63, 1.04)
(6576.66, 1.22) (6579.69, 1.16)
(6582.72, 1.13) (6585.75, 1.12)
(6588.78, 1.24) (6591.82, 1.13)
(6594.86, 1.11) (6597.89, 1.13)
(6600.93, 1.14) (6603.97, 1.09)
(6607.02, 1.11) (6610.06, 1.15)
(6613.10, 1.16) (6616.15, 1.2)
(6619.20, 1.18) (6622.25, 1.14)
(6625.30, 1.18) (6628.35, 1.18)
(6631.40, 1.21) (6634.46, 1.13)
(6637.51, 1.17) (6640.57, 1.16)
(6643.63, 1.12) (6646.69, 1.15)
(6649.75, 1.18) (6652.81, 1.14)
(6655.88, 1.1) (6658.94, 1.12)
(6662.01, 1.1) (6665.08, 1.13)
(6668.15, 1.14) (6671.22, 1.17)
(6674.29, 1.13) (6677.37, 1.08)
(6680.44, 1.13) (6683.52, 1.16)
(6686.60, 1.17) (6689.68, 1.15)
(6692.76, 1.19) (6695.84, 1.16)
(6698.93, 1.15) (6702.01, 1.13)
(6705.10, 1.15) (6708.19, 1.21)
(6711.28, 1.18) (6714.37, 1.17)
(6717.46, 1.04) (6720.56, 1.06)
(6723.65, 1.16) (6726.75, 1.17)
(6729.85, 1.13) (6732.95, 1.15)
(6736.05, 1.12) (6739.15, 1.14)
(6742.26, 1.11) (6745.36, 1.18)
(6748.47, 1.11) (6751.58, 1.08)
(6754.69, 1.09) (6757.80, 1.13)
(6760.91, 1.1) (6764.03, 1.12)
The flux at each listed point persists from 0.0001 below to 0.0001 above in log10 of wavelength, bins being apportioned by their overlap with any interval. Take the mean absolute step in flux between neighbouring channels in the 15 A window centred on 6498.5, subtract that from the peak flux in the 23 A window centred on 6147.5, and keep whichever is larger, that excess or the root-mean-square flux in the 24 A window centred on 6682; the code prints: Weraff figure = 1.15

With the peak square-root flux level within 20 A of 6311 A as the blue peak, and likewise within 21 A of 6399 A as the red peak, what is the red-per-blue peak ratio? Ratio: 0.98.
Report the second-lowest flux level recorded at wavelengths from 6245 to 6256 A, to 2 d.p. 1.04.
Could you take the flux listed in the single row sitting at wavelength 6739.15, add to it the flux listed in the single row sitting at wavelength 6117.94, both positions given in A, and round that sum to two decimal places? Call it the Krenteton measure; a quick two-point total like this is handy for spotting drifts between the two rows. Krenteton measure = 2.41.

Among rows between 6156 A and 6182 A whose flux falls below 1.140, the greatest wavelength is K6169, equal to 6171.71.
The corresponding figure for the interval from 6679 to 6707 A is 6702.01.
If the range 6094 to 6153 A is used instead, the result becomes 6137.70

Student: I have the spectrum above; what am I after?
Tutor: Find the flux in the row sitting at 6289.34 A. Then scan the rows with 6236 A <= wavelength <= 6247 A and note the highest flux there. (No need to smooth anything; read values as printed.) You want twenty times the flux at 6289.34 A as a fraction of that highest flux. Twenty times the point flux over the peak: 18.4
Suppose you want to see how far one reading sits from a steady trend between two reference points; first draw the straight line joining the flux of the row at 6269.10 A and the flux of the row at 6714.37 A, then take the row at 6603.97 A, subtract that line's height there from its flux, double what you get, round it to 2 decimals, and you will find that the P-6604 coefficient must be -0.16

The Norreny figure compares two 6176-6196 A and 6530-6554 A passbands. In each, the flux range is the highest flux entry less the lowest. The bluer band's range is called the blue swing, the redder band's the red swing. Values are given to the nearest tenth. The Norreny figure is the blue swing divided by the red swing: 2.3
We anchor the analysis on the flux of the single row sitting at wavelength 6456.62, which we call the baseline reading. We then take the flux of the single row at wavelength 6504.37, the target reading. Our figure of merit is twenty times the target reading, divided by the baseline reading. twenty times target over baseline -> 20.9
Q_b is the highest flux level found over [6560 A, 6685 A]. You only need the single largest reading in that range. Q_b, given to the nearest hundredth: 1.24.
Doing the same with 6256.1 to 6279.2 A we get 1.22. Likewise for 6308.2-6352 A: 1.24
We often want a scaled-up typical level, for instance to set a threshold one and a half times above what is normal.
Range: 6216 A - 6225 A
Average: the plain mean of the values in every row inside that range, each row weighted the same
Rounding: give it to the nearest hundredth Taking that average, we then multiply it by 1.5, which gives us 1.76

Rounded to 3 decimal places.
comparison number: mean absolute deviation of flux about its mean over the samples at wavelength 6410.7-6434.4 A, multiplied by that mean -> 0.026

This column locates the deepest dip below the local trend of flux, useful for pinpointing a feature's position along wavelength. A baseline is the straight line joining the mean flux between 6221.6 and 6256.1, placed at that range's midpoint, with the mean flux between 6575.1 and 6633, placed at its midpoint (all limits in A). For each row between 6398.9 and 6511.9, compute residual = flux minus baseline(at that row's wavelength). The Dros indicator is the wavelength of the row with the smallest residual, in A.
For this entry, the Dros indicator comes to 6495.39 A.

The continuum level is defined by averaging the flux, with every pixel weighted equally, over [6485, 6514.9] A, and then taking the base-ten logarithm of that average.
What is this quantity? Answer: 0.0539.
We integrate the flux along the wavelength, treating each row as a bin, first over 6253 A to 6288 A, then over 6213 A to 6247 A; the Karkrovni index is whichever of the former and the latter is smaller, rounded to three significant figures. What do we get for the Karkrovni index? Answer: 39.3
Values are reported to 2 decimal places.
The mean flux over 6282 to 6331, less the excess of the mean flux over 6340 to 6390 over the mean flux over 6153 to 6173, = 1.03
